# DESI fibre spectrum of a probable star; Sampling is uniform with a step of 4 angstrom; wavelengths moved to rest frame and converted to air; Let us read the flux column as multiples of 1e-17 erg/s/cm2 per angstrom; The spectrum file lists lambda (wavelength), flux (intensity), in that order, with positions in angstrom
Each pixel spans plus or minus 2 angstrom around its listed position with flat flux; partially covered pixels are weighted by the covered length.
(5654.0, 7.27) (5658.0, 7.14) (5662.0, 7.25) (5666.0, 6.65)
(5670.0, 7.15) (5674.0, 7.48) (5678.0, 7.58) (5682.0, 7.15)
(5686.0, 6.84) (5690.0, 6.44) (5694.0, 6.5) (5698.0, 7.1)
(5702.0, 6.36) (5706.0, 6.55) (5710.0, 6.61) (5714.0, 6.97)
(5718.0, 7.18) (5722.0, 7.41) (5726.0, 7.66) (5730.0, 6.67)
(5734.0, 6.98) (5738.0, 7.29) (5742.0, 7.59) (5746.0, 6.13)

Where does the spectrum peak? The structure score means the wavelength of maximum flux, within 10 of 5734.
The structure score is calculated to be 5726.0 angstrom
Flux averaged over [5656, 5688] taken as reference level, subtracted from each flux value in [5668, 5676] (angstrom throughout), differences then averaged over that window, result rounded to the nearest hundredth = 0.16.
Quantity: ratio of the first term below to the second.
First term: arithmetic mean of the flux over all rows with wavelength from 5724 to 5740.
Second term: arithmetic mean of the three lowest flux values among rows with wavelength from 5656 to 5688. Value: 1.040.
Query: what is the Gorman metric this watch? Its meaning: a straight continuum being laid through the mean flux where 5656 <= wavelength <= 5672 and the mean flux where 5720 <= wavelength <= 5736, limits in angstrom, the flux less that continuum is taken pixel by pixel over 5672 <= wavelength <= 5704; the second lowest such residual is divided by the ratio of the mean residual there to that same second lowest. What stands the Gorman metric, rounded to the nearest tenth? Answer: -2.6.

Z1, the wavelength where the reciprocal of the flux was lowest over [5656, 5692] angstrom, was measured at 5678.0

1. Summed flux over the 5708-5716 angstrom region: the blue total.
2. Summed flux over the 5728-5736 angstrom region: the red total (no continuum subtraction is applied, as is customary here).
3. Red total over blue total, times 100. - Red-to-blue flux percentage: 101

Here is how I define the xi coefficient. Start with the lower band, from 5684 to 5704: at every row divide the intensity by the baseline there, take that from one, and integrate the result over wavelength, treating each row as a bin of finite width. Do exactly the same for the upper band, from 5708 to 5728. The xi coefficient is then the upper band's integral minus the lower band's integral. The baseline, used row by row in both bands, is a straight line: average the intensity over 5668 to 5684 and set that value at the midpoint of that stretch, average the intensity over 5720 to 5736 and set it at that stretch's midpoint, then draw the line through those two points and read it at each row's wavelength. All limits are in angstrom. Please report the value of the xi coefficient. -1.6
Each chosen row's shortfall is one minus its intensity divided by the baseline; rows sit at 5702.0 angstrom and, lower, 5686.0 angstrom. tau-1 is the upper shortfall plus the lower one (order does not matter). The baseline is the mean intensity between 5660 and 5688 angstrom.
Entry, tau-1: 0.16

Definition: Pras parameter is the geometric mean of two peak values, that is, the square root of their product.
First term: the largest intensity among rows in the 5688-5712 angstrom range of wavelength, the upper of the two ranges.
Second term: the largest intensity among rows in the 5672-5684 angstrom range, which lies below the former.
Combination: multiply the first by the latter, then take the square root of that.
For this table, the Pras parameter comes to 7.34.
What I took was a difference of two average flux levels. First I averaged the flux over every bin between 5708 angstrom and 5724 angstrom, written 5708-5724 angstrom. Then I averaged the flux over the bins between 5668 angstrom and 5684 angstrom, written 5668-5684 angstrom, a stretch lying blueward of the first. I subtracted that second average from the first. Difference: -0.30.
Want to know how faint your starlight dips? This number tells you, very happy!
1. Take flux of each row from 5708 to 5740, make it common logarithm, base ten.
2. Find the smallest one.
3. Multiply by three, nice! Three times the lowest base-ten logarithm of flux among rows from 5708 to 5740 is 2.461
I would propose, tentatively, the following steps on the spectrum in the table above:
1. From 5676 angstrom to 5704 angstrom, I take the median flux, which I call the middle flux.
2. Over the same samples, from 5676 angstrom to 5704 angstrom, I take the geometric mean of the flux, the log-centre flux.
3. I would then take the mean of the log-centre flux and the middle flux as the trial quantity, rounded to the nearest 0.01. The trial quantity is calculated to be 6.84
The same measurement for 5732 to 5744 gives 7.29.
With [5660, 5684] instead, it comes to 7.20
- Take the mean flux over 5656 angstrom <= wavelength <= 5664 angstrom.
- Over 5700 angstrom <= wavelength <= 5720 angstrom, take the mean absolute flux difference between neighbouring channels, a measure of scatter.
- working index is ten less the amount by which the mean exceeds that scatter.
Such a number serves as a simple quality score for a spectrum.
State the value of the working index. 3.01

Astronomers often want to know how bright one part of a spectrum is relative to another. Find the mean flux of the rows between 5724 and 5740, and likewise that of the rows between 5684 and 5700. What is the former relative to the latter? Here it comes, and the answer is 1.06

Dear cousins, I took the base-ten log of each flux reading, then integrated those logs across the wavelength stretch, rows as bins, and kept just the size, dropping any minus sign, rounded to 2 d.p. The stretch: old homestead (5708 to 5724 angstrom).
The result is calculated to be 13.56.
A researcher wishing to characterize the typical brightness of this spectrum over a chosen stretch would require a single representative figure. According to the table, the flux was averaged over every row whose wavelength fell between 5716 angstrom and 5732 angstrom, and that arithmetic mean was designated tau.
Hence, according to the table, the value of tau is 7.23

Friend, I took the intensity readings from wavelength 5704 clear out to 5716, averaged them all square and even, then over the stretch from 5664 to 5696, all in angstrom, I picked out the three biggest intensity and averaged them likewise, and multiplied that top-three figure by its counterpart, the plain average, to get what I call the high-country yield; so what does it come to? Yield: 49.7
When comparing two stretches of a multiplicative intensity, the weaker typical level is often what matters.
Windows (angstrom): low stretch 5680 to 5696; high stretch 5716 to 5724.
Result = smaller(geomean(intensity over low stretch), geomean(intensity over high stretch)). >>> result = 6.73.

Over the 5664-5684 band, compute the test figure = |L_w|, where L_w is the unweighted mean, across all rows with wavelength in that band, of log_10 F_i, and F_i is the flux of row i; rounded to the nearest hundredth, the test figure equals 0.86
